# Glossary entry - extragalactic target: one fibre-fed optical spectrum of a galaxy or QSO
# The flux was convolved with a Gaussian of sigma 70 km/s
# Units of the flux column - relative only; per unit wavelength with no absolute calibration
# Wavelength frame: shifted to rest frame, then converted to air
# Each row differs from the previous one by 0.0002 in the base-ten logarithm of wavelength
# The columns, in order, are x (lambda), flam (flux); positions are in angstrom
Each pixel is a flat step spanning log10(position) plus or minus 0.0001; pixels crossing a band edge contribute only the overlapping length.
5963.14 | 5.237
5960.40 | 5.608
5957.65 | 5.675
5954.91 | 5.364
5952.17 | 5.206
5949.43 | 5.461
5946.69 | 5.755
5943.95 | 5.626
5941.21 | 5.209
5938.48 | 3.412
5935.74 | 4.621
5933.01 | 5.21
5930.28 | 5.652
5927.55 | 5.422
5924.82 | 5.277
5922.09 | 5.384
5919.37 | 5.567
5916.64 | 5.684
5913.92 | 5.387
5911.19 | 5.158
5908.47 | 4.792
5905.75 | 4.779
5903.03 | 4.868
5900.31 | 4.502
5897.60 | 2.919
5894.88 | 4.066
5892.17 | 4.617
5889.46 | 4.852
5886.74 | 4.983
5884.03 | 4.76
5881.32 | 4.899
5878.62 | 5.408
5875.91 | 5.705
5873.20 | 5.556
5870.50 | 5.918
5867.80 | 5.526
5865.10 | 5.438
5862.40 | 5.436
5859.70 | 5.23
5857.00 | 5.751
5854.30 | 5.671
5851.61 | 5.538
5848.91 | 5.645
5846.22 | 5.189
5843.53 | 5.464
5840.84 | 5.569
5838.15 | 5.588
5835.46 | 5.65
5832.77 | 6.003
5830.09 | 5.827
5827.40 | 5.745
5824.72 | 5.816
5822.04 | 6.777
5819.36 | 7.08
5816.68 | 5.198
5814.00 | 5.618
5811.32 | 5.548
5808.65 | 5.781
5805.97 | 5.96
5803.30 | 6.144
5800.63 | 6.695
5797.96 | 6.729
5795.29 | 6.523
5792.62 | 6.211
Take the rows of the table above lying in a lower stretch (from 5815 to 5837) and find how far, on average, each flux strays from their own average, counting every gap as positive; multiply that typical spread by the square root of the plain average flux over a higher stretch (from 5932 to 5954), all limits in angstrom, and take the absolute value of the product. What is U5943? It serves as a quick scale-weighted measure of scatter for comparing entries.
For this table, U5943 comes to 1.0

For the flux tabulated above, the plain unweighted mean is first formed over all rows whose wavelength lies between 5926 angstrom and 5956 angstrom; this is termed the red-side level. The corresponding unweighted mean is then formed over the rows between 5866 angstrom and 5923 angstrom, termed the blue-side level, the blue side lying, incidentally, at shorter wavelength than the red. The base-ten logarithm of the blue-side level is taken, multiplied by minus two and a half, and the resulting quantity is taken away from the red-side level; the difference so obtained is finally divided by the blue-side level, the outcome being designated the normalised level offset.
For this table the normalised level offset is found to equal 1.38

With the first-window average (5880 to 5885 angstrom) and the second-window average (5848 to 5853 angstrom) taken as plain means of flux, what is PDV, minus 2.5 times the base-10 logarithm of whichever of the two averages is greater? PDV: -1.87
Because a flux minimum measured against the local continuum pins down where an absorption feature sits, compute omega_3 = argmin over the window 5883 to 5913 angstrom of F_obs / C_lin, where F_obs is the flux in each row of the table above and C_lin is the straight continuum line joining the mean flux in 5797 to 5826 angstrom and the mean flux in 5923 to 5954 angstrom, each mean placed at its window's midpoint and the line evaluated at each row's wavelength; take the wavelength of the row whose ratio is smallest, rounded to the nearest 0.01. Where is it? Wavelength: 5897.60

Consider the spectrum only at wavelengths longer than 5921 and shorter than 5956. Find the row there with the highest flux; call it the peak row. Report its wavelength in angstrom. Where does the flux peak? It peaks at 5946.69 angstrom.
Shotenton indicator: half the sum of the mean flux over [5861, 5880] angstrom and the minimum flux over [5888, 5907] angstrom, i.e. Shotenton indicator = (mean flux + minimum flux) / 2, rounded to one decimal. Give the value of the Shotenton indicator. 4.2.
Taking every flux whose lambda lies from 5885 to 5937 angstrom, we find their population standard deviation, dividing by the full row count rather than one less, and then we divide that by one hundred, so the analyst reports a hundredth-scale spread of 0.0063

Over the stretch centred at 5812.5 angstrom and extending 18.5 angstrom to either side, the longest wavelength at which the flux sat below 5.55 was 5816.68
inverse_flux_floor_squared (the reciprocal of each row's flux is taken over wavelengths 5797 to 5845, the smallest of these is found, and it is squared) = 0.0199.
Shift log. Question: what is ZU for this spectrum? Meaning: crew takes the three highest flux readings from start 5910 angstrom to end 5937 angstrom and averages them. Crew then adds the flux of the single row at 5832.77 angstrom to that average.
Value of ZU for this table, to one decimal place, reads 11.6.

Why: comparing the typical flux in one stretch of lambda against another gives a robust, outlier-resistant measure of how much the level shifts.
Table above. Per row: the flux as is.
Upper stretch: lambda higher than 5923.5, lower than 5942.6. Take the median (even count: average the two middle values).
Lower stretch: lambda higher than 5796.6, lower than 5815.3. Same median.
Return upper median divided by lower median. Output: 0.87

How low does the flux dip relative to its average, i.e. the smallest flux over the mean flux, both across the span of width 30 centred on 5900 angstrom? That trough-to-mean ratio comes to 0.63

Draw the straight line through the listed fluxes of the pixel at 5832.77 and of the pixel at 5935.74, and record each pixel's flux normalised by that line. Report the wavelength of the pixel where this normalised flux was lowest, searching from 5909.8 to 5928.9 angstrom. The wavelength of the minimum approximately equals 5911.19 angstrom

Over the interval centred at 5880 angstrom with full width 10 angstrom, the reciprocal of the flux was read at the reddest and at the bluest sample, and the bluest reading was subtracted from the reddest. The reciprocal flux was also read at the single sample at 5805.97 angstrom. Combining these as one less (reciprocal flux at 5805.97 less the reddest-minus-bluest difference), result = 0.867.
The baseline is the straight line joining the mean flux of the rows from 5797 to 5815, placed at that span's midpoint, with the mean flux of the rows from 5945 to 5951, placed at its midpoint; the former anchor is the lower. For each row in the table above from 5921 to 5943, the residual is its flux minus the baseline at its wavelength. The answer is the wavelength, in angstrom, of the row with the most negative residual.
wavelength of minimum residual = 5938.48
